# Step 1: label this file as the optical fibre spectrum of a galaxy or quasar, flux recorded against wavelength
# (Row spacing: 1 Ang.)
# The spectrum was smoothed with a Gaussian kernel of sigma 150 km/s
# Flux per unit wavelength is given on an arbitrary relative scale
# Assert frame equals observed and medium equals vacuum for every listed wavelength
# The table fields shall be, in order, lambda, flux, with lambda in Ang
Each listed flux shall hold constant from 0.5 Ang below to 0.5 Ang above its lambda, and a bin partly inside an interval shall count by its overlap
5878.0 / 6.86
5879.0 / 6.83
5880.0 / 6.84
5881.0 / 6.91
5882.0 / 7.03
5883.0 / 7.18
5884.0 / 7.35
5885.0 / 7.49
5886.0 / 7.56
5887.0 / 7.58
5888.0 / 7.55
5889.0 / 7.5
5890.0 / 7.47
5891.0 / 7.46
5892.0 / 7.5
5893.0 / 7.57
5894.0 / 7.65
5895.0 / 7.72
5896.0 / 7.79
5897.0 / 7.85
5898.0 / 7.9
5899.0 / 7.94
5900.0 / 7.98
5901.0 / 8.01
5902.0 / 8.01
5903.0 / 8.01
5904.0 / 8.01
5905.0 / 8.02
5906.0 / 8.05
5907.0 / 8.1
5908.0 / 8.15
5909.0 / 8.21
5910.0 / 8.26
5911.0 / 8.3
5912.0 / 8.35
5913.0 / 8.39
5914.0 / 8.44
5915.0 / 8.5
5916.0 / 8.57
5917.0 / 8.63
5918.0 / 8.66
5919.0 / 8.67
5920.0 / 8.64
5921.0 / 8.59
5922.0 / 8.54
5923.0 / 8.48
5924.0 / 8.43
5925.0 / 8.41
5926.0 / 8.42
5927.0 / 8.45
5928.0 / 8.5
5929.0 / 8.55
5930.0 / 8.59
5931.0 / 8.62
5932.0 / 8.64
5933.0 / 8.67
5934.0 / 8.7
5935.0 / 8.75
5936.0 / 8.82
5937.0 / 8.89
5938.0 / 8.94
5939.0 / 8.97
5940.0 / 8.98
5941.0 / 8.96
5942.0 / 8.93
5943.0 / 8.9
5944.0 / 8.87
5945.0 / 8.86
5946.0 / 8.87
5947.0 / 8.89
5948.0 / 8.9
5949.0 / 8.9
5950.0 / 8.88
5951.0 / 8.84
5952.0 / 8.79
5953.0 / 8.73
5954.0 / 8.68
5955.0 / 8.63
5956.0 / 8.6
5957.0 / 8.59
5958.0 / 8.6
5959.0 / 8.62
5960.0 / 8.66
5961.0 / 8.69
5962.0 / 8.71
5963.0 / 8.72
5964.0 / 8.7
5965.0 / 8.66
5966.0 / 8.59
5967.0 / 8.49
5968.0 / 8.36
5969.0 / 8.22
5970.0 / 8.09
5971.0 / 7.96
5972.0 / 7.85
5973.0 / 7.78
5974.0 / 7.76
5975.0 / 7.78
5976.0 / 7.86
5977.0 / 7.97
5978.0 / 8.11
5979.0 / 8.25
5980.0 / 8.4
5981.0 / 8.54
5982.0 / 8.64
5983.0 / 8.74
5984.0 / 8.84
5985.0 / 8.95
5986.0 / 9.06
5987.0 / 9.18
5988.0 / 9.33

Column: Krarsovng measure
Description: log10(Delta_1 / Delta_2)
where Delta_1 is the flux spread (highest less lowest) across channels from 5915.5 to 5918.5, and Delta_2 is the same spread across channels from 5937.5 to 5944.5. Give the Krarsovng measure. -0.1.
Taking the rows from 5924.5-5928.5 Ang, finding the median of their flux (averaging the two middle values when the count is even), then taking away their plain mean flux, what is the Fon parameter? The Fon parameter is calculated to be -0.0100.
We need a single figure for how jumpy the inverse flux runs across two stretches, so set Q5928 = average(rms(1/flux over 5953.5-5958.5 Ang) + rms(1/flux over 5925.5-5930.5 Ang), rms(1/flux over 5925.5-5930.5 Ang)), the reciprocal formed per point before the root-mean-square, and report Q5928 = 0.176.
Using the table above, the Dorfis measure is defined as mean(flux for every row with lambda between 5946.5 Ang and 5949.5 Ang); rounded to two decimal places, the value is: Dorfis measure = 8.90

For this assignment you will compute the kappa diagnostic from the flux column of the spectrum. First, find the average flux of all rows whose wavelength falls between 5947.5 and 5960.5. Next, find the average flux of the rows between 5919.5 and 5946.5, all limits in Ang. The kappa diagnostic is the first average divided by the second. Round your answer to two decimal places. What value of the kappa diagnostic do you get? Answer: 1.00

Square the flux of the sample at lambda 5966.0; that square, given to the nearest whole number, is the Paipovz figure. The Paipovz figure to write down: 74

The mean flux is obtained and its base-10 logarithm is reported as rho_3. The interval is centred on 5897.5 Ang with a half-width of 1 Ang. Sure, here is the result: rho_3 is 0.896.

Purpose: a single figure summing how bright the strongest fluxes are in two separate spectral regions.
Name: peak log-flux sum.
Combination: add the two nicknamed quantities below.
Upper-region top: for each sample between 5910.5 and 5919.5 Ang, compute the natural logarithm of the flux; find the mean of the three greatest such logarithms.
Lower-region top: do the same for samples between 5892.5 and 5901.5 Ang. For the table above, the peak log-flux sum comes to 4.23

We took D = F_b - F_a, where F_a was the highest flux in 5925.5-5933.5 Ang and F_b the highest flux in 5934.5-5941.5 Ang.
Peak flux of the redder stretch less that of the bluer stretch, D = 0.3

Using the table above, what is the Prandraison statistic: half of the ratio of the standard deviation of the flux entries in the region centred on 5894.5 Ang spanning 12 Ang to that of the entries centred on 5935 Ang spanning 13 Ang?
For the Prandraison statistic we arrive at 0.61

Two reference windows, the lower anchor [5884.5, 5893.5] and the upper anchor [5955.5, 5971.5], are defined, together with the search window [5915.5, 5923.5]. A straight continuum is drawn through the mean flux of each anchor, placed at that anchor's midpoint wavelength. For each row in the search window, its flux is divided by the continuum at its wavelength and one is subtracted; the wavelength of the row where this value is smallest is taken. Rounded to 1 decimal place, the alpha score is 5923.0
